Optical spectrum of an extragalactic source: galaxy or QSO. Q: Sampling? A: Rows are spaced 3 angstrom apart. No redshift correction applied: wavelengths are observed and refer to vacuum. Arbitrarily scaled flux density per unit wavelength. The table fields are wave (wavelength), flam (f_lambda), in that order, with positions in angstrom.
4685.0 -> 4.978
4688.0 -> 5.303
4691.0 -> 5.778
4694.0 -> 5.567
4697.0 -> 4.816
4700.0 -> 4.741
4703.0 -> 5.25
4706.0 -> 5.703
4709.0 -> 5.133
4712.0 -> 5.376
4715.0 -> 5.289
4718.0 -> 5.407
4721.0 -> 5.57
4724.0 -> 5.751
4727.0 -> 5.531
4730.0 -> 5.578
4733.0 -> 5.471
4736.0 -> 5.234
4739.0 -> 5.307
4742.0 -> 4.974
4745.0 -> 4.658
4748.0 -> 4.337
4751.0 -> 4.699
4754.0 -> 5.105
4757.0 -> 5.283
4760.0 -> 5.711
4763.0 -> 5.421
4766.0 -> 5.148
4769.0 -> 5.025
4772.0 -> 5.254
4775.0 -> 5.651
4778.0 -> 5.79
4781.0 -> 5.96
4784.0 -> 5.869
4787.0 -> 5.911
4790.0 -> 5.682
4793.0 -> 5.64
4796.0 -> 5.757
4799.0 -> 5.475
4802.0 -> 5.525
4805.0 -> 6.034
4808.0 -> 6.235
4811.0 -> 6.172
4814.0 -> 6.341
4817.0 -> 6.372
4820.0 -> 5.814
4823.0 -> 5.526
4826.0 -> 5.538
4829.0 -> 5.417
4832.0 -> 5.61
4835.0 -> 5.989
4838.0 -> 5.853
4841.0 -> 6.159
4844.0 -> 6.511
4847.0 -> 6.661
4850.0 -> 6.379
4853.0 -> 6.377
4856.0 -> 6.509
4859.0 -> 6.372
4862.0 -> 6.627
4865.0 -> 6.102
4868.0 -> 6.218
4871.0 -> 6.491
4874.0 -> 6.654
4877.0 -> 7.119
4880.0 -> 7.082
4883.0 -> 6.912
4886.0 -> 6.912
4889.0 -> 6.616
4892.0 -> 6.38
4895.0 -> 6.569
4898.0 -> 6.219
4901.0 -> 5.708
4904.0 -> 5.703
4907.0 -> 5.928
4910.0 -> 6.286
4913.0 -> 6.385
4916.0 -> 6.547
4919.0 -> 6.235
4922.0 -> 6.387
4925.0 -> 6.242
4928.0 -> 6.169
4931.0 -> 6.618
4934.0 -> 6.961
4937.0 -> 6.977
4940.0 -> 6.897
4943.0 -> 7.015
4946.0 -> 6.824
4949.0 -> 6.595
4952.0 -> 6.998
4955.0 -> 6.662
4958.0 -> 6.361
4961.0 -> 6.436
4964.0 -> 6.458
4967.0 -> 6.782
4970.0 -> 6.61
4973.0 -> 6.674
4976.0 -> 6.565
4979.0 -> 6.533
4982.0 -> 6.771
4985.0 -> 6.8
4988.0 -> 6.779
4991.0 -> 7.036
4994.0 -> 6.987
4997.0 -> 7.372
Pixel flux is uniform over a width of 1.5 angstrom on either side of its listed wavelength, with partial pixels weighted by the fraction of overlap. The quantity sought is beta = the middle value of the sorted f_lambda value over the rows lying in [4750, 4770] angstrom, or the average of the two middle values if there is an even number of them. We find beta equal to 5.1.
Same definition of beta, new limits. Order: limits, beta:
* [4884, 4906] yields 6.4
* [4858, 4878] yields 6.5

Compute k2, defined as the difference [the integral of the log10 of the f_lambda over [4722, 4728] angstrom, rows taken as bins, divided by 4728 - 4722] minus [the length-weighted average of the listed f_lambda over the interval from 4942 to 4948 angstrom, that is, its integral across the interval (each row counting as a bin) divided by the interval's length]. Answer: -6.1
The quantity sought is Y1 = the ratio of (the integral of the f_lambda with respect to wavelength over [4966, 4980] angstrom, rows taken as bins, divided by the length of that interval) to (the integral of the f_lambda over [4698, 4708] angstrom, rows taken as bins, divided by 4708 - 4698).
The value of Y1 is 1.27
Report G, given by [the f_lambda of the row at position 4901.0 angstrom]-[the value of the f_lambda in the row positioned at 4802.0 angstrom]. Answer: 0.2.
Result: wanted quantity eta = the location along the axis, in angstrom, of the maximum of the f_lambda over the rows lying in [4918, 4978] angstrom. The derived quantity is 4943.0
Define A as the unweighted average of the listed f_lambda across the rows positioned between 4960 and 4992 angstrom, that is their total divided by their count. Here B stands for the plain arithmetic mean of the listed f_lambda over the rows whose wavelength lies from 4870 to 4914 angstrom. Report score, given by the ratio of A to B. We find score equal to 1.03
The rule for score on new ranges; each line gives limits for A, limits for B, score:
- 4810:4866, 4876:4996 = 0.93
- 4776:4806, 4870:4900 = 0.86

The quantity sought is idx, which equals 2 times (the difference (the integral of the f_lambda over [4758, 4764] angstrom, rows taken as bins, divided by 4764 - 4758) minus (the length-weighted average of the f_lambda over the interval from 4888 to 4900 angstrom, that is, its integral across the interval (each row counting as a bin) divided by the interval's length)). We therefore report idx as -1.7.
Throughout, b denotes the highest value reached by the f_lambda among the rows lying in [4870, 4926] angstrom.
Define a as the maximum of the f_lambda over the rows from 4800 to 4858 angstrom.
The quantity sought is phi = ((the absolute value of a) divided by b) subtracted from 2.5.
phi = 1.56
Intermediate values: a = 6.661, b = 7.119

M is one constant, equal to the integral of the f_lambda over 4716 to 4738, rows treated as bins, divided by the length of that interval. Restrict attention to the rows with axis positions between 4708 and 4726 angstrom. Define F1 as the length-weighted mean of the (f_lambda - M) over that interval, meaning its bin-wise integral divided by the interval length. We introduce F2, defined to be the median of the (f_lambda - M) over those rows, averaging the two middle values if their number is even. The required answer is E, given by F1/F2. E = 0.61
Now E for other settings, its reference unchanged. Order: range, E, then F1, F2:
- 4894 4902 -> 0.93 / 0.7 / 0.7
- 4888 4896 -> 0.95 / 1.0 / 1.1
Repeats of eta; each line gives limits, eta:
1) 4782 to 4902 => 4877.0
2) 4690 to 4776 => 4691.0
